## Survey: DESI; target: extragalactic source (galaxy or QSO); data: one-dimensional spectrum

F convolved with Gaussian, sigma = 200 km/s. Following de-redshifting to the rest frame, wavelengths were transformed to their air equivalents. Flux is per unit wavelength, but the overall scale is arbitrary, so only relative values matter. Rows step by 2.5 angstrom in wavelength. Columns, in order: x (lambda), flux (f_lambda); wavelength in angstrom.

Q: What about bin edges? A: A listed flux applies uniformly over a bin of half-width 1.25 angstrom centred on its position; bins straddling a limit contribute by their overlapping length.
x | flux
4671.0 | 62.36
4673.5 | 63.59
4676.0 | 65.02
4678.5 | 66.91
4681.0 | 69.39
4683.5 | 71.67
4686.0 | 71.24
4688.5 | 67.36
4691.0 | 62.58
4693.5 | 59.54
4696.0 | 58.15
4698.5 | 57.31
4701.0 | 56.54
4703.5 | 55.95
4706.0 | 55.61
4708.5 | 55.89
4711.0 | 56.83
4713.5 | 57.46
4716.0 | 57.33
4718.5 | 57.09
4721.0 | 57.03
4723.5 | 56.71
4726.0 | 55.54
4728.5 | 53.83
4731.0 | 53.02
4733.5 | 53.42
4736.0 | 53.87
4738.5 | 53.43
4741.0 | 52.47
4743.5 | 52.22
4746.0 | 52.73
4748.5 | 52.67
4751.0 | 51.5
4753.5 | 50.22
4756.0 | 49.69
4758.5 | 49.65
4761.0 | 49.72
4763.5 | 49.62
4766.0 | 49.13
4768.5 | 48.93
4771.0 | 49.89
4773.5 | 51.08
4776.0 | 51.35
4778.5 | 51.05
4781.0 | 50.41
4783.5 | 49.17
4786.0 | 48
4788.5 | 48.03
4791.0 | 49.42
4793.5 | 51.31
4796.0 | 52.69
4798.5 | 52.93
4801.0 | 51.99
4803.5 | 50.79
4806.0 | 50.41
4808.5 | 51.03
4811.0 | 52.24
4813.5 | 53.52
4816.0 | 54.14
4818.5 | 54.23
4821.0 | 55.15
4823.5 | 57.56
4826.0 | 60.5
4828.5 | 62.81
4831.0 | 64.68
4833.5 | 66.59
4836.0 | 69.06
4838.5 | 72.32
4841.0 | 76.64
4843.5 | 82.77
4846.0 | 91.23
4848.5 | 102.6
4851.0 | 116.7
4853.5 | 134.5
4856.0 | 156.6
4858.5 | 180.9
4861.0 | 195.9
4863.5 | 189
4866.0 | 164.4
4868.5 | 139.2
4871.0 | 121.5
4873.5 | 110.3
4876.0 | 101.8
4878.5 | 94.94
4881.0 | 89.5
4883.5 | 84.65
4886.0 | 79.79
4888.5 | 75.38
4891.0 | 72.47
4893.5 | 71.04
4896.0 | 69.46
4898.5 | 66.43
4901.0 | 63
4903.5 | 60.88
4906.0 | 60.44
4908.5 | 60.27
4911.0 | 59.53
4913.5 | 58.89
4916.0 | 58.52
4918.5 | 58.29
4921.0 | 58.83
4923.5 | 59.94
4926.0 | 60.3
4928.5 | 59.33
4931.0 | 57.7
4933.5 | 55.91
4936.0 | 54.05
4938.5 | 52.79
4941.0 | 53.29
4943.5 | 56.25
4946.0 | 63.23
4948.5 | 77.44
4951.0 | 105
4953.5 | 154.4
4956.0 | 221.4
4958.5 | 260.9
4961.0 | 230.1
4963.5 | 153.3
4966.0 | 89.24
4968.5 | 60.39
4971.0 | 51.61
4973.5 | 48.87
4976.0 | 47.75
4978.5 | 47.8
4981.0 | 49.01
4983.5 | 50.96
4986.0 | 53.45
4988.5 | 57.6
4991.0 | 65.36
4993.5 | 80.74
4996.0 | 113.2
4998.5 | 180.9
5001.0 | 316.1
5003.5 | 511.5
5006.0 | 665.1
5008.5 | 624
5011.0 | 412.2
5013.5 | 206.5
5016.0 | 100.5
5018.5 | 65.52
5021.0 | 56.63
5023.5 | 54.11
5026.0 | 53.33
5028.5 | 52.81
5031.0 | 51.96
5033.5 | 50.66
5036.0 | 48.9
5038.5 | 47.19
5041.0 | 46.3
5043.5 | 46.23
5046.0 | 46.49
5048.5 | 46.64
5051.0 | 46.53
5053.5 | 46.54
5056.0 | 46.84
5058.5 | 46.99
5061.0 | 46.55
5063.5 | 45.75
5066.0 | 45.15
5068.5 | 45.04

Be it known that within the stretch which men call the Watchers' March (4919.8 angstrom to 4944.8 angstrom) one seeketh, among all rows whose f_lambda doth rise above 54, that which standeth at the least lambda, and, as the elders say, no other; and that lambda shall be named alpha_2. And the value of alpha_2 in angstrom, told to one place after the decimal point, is 4921.0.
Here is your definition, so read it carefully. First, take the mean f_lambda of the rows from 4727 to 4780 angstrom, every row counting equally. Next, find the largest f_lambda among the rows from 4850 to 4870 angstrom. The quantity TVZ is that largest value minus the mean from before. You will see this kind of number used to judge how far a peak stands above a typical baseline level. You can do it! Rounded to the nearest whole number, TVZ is 144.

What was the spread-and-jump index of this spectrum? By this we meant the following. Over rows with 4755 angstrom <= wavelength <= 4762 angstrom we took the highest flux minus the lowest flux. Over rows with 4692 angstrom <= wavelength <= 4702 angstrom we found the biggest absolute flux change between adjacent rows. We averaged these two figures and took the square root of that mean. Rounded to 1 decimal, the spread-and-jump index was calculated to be 0.9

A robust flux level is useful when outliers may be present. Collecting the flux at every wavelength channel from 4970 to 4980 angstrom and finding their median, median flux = 48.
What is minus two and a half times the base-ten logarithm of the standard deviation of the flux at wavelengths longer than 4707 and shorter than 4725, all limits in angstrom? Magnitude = 1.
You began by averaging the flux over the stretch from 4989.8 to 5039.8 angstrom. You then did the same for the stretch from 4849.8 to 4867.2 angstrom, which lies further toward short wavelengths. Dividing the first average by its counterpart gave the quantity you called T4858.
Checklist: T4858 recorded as 1.2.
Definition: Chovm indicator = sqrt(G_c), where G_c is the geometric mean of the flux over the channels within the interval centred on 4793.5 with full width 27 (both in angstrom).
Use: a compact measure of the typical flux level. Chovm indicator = 7.10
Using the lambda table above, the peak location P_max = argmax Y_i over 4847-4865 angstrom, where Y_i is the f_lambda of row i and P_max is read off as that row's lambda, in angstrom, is 4861.0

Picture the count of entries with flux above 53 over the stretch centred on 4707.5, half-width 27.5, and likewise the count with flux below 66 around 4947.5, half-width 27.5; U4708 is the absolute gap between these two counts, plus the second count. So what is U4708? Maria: 22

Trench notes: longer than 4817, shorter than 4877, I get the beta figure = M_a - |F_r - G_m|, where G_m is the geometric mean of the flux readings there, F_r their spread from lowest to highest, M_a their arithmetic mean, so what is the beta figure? 60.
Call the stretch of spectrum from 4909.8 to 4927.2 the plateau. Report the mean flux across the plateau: 59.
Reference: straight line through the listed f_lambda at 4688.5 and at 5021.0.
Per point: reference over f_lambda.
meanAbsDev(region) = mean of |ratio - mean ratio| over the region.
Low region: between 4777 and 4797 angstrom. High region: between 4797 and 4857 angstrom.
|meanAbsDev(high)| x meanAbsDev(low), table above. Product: 0.008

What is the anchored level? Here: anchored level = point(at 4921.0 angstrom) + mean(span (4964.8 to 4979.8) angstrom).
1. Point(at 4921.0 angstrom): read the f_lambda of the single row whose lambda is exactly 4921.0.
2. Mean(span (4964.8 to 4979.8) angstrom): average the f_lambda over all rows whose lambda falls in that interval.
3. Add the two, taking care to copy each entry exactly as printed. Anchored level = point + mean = 116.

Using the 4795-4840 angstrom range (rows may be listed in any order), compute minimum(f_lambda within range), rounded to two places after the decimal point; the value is 50.41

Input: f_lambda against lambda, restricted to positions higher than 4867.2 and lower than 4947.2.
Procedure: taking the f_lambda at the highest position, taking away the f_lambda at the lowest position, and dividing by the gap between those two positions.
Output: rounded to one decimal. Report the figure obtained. -1.0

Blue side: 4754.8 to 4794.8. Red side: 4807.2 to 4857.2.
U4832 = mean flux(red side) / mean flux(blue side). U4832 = 1.5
